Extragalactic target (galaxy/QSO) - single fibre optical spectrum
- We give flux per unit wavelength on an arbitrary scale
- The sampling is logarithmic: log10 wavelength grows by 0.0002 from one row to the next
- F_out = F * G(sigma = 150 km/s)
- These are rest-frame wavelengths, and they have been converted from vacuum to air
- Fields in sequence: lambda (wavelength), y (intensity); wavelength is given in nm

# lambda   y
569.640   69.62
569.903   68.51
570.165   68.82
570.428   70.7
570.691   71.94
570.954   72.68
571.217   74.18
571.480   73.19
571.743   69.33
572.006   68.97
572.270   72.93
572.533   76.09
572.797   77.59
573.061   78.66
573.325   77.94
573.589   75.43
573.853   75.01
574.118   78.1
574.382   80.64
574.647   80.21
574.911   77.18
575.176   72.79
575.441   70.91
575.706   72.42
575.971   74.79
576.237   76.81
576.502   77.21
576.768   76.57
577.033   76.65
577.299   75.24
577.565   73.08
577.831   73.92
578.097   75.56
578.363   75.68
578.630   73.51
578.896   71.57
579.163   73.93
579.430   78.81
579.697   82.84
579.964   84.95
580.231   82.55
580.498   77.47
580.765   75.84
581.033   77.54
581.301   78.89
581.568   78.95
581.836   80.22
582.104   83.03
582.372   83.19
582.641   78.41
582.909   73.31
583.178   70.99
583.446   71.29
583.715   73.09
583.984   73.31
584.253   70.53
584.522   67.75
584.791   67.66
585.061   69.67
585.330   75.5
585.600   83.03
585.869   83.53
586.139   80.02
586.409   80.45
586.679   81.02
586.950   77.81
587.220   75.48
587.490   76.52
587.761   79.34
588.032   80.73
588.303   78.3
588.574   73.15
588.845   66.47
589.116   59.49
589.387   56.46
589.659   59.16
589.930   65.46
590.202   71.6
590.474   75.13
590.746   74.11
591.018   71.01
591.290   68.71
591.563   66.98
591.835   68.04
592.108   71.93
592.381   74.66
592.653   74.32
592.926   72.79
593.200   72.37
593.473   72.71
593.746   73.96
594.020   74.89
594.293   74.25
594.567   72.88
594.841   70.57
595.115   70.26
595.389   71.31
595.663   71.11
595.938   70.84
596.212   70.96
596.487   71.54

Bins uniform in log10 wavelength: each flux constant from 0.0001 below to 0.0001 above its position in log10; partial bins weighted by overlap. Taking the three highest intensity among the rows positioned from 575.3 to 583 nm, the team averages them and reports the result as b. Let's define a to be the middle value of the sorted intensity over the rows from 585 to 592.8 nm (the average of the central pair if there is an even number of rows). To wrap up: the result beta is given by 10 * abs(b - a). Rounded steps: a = 74.3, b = 83.7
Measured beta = 94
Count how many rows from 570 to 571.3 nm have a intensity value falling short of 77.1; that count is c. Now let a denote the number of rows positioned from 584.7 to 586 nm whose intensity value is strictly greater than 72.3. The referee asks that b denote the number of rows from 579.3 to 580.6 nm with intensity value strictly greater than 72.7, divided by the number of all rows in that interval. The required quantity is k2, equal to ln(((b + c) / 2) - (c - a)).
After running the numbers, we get 0.00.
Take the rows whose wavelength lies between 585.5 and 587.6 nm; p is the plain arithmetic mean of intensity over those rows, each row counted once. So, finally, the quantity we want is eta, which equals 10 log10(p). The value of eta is 19.0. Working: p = 80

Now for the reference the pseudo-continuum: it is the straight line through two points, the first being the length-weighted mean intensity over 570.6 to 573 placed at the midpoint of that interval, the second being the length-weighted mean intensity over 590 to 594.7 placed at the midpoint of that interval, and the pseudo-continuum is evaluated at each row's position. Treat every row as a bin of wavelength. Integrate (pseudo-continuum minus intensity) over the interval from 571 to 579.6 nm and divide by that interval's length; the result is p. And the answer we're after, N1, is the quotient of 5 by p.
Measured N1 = -2.3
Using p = -2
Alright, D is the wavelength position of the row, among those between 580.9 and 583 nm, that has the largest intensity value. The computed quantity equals 582.372 nm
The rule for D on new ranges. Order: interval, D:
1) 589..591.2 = 590.474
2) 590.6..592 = 590.746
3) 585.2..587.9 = 585.869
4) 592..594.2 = 594.020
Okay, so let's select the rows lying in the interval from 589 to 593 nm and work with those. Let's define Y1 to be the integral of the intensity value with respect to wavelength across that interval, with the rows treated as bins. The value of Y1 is 275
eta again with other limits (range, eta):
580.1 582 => 19.0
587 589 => 18.8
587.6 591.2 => 18.5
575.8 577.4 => 18.8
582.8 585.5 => 18.5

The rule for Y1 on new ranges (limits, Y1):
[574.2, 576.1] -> 144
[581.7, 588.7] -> 535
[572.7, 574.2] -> 116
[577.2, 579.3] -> 155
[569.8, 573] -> 231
